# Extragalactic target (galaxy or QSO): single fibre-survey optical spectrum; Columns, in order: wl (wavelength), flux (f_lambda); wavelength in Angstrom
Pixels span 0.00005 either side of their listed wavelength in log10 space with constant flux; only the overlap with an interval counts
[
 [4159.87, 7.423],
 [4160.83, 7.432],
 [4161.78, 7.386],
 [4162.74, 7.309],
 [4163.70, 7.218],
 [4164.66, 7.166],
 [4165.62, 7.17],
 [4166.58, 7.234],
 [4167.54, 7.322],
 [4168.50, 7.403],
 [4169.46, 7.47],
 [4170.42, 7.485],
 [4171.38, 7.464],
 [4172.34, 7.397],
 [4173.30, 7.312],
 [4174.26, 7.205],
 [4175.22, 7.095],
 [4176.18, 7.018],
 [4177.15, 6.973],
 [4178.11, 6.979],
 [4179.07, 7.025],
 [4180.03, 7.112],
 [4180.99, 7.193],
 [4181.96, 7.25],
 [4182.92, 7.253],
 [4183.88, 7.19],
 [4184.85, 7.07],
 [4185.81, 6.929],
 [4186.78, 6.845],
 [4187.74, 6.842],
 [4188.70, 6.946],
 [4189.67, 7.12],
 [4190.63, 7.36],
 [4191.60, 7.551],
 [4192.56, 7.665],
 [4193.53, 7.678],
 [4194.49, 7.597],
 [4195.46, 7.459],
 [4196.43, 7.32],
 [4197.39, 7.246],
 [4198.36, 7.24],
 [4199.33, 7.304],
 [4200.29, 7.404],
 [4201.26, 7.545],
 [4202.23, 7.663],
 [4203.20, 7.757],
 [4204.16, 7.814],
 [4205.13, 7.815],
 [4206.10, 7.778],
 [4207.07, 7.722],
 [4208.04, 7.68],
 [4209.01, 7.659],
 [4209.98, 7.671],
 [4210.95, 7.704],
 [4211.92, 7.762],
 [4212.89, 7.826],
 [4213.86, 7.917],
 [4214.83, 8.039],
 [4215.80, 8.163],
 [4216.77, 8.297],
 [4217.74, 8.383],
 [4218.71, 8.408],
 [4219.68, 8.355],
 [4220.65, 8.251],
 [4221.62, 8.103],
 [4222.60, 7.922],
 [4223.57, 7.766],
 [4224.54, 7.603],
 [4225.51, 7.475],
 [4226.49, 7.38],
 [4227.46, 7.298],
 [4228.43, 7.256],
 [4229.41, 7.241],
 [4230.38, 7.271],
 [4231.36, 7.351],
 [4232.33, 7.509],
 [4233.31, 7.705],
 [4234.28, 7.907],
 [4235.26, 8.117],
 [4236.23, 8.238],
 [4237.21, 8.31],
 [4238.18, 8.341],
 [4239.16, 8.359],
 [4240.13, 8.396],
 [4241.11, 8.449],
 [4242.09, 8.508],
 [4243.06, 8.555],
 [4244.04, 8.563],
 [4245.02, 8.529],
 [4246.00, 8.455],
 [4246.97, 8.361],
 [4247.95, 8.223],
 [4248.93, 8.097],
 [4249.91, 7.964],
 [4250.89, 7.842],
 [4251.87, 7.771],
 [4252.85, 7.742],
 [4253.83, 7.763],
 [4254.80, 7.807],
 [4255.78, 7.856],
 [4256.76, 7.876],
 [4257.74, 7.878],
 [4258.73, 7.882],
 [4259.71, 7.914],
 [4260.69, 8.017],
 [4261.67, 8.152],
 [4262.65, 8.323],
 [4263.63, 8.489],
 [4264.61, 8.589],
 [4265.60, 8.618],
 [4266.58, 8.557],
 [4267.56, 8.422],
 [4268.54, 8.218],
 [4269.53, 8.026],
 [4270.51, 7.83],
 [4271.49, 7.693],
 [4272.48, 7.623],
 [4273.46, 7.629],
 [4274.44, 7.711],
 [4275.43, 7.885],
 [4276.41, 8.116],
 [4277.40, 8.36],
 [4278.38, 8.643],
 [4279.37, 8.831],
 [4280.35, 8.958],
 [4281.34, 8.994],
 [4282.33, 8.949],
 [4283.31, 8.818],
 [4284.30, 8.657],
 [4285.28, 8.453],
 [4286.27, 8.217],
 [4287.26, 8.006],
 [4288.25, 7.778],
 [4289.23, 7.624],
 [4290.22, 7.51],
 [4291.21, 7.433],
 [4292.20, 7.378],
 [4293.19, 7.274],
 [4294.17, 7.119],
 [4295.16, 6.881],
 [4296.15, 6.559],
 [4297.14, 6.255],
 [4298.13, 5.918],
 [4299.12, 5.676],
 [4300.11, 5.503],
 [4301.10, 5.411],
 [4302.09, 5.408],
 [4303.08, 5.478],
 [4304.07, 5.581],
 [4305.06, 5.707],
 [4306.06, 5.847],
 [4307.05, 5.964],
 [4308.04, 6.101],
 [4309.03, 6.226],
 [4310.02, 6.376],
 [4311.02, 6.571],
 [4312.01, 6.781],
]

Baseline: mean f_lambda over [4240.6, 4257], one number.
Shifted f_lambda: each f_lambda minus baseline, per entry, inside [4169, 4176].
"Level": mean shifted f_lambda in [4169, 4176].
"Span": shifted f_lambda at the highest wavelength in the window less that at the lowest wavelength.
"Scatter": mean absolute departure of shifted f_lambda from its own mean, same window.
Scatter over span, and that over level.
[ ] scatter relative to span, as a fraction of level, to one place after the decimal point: 0.4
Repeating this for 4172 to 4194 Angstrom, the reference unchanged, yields -0.7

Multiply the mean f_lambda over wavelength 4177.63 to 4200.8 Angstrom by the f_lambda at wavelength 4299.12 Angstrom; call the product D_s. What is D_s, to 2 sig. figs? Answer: 41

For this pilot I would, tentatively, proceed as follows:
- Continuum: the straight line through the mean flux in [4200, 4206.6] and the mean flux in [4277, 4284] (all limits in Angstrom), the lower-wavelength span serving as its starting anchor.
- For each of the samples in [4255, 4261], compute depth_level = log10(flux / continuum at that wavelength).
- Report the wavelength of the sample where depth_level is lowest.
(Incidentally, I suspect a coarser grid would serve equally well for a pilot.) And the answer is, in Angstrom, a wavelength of 4258.73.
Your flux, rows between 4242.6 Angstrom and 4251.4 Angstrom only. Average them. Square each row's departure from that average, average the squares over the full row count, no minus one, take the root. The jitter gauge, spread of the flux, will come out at 0.25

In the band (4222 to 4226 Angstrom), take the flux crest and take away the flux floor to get 0.4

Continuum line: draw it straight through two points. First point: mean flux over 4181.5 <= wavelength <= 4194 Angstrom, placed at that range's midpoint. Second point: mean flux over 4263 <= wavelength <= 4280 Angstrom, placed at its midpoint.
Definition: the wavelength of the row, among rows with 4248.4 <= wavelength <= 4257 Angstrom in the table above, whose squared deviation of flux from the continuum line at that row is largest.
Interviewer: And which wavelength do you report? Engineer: 4252.85 Angstrom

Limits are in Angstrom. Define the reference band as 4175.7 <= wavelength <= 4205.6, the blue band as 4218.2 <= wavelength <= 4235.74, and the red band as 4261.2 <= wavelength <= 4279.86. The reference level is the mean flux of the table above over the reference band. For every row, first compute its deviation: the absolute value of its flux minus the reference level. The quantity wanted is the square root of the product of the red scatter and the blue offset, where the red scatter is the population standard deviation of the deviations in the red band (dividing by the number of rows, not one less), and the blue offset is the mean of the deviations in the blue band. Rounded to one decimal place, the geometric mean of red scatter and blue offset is 0.4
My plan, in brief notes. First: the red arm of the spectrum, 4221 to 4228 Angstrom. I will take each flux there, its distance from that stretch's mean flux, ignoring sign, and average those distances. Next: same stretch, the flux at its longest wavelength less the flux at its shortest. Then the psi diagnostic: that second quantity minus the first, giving -1.0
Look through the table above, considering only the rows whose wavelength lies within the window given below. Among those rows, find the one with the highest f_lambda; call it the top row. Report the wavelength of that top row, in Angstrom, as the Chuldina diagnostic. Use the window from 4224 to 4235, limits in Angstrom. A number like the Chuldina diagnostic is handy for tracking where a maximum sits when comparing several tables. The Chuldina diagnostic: 4234.28 Angstrom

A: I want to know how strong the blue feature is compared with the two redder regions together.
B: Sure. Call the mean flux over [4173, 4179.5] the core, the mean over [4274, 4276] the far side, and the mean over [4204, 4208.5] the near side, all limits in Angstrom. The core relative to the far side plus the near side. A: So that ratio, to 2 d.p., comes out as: 0.46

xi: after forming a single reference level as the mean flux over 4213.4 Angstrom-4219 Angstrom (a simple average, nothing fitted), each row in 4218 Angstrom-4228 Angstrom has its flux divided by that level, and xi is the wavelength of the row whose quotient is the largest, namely 4218.71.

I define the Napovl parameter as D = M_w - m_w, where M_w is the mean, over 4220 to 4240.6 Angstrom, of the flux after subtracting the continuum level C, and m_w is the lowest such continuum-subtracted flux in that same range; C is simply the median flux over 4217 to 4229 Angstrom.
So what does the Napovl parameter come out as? 0.56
